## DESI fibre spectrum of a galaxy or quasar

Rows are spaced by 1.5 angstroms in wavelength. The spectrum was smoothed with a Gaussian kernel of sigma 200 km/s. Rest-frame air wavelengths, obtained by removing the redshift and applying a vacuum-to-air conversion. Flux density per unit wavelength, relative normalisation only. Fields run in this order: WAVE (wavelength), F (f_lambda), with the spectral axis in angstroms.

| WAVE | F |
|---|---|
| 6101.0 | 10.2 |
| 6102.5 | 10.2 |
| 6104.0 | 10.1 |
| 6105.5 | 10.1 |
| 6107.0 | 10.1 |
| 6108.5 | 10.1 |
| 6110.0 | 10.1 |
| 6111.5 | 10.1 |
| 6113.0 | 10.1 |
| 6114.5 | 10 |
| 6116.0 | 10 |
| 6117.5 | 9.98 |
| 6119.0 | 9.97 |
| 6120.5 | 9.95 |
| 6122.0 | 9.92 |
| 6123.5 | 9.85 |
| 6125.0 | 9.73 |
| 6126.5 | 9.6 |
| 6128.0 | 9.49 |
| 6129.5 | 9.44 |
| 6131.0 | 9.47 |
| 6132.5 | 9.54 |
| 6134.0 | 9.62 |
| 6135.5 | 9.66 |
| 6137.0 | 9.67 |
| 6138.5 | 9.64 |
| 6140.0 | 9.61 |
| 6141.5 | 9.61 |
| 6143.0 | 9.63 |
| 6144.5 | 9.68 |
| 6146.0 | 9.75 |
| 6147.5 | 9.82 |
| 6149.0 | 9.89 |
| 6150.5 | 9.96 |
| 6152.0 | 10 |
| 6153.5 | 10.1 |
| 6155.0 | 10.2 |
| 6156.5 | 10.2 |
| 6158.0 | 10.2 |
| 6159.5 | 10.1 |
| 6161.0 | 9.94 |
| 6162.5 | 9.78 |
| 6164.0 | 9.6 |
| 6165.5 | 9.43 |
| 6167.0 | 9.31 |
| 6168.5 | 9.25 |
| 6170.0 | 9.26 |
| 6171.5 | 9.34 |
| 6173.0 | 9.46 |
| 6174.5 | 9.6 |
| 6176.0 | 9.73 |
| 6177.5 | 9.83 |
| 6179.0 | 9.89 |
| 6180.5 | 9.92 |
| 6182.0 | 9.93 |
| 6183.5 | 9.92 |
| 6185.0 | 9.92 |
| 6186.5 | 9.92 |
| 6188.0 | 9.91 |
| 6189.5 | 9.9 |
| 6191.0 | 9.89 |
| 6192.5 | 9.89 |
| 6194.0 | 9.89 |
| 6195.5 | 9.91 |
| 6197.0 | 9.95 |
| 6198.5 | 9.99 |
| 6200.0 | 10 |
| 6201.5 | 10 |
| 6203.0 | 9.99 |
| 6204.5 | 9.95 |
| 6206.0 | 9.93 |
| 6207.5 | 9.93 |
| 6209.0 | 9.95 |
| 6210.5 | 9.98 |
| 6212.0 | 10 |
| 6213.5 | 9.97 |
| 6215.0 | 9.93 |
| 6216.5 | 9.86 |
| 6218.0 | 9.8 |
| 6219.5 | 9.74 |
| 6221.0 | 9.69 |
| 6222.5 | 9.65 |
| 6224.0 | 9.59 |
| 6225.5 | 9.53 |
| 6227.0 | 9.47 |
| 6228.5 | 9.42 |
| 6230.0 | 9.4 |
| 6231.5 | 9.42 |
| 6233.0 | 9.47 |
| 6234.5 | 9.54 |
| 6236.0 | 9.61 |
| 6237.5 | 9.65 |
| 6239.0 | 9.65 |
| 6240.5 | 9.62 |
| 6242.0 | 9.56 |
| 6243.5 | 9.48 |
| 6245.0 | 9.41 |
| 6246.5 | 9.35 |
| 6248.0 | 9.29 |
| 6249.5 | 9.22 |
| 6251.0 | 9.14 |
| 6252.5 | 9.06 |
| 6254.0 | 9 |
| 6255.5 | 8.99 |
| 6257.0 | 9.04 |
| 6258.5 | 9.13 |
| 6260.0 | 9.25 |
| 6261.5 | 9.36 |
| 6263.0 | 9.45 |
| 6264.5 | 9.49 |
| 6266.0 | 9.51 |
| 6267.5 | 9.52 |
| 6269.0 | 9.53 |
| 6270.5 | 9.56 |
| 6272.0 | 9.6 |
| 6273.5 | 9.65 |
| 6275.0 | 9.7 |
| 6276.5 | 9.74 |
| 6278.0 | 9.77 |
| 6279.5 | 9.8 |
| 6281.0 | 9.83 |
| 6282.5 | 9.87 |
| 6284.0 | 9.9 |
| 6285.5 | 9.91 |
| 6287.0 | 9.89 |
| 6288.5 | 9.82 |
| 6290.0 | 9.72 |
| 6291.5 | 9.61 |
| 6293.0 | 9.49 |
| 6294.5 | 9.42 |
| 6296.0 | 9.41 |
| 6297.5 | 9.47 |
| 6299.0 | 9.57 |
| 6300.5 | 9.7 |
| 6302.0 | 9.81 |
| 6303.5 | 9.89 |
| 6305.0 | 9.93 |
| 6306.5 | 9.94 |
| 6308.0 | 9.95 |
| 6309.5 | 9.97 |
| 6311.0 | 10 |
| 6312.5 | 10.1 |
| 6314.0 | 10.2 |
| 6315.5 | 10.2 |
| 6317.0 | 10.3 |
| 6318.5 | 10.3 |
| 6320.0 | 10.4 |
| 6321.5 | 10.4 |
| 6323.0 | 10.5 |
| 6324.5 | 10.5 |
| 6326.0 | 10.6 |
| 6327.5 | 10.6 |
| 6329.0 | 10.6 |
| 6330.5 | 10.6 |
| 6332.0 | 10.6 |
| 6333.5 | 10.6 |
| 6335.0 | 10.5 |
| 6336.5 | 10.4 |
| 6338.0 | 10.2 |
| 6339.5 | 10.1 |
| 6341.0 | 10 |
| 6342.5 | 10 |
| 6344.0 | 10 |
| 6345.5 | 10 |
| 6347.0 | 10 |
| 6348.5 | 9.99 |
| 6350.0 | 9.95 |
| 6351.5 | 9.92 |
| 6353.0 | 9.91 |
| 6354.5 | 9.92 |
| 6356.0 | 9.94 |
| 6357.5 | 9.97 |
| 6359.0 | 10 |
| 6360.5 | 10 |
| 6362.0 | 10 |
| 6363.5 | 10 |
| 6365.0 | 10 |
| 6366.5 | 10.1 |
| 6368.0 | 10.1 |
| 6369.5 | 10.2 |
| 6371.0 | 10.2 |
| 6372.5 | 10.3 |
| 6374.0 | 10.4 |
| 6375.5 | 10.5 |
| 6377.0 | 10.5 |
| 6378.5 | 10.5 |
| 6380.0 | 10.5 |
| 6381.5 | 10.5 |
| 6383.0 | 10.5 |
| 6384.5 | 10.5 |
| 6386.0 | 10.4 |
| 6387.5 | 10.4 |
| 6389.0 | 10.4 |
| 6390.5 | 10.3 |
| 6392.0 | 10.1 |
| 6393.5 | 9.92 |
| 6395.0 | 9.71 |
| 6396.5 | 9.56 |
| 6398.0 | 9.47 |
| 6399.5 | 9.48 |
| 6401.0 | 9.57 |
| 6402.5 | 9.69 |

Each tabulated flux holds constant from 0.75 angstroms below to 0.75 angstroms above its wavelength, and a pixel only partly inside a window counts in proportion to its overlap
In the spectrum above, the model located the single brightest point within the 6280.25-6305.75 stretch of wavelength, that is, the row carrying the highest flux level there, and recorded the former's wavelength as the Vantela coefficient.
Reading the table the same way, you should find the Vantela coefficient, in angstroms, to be 6305.0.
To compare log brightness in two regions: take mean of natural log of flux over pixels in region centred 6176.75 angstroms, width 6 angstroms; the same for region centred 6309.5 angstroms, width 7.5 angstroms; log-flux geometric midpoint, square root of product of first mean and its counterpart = 2.290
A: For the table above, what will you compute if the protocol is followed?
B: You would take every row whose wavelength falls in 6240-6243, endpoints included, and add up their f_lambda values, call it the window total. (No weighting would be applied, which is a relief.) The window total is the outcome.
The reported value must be 19.2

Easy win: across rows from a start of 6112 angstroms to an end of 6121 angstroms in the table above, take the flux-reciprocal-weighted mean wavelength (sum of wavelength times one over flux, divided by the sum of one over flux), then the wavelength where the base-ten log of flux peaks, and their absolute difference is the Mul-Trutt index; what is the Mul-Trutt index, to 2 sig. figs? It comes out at 3.8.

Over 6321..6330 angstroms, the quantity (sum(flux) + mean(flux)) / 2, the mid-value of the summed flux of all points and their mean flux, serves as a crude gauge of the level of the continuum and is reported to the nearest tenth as 36.9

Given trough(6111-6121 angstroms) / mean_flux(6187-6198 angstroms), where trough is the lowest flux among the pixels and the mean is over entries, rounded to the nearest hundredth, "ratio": 1.00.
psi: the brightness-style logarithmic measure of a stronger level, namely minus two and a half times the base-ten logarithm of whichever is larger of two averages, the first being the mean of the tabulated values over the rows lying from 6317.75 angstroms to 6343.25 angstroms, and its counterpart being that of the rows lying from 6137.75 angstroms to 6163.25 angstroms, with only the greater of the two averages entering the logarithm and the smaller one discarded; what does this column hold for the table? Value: -2.54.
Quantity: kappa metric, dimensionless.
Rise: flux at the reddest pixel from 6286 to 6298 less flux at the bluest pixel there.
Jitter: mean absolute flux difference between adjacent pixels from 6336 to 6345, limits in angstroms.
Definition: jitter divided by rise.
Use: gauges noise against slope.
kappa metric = -0.2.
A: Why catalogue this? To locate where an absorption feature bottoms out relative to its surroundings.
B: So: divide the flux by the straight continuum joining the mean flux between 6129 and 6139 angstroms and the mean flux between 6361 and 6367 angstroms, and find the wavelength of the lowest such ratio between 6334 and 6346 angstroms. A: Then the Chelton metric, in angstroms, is 6345.5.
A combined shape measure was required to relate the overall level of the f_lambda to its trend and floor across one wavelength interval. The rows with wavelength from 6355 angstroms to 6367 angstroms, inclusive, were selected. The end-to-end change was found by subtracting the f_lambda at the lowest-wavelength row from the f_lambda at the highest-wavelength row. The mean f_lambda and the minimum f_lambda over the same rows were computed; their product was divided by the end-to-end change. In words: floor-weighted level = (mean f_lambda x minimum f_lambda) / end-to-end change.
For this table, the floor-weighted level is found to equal 621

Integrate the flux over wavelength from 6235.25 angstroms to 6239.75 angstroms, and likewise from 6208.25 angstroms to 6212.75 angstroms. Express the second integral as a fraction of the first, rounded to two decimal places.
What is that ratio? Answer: 1.04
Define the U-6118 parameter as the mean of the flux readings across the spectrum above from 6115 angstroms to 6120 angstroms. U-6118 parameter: 10.0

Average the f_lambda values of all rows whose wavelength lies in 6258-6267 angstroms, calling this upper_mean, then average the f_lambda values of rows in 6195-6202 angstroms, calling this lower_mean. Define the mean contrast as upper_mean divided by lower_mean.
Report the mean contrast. 0.94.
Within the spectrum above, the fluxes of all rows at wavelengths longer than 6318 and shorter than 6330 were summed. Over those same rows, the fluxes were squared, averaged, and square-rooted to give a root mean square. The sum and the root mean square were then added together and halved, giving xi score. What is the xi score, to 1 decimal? 47.2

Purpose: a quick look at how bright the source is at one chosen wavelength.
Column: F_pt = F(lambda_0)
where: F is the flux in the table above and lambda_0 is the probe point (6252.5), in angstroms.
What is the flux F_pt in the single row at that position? 9.06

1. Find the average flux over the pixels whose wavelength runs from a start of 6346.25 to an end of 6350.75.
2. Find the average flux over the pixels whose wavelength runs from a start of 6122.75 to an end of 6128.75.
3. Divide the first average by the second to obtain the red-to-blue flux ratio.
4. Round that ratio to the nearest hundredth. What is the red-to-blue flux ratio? 1.03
